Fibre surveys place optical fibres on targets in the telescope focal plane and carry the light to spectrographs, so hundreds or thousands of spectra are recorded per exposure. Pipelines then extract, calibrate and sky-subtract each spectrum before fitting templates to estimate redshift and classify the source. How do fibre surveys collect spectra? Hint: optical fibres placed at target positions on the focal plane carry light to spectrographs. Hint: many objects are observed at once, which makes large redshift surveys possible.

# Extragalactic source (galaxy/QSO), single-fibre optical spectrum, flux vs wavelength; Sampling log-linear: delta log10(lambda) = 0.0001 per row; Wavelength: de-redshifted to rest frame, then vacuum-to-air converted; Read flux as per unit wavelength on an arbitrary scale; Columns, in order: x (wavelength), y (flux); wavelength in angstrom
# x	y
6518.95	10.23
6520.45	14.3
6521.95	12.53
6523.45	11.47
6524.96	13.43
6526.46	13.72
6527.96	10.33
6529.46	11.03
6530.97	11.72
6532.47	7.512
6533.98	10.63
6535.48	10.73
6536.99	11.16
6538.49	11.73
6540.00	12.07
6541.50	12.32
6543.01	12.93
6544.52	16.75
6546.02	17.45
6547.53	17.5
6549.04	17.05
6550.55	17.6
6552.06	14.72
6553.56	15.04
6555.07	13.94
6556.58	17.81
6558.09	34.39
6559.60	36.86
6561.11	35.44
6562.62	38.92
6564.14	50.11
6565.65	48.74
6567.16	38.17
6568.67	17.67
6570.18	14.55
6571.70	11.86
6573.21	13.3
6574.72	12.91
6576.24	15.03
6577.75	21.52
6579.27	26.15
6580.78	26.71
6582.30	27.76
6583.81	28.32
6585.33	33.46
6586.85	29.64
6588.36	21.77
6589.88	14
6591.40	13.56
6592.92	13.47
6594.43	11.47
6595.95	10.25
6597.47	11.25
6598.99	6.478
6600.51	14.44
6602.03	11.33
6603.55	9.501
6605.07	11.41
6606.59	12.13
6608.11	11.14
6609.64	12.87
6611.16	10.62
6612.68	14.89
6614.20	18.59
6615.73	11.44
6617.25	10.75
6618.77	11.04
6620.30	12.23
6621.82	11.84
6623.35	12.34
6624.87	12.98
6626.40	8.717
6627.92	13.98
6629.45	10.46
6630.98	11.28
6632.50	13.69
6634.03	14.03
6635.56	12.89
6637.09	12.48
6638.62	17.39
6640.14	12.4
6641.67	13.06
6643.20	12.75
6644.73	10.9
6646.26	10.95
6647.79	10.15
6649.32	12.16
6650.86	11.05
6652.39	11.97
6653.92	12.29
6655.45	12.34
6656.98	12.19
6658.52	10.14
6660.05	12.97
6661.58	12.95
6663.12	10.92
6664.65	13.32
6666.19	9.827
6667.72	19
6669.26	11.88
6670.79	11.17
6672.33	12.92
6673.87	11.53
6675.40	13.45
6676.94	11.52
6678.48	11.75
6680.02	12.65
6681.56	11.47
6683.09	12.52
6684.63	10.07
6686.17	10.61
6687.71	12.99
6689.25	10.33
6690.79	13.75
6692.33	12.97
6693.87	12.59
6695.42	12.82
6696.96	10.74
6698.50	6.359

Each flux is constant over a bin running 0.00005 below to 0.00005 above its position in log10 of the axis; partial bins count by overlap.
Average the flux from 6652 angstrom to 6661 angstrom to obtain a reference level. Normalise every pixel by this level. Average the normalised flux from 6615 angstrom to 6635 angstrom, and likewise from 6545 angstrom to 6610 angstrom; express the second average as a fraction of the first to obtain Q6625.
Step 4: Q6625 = 1.7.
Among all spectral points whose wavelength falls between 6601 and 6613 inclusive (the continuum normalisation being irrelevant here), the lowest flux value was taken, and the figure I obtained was 9.501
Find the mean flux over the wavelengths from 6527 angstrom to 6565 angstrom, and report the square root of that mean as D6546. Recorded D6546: 4.32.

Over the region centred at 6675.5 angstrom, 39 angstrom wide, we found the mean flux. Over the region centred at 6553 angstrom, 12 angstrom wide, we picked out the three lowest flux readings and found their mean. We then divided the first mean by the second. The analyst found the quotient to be 0.84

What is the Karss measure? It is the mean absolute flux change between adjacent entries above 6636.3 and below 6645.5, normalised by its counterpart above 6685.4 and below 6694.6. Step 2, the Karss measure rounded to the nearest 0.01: 1.32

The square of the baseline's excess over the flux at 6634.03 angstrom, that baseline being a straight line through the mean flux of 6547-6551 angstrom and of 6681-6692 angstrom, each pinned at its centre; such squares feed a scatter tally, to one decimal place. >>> 0.0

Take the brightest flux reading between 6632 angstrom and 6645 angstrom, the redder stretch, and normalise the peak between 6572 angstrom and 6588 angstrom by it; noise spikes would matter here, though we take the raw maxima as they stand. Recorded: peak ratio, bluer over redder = 1.9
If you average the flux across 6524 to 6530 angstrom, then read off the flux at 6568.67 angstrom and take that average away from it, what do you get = 5.5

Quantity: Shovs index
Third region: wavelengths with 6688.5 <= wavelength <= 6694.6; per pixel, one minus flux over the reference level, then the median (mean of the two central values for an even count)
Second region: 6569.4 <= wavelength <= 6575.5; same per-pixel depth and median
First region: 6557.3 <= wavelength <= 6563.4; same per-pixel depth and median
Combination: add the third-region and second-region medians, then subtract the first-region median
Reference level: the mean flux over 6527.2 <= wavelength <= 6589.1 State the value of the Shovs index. 1.5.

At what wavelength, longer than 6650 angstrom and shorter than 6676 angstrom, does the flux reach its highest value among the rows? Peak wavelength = 6667.72 angstrom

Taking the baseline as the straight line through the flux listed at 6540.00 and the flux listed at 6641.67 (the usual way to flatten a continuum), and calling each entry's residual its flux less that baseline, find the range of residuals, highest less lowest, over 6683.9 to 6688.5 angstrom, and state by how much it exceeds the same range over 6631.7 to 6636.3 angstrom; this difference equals 1.7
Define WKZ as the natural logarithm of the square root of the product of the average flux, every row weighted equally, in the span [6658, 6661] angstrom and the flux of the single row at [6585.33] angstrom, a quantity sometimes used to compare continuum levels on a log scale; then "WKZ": 3.0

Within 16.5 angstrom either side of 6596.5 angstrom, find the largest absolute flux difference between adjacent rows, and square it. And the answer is 63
